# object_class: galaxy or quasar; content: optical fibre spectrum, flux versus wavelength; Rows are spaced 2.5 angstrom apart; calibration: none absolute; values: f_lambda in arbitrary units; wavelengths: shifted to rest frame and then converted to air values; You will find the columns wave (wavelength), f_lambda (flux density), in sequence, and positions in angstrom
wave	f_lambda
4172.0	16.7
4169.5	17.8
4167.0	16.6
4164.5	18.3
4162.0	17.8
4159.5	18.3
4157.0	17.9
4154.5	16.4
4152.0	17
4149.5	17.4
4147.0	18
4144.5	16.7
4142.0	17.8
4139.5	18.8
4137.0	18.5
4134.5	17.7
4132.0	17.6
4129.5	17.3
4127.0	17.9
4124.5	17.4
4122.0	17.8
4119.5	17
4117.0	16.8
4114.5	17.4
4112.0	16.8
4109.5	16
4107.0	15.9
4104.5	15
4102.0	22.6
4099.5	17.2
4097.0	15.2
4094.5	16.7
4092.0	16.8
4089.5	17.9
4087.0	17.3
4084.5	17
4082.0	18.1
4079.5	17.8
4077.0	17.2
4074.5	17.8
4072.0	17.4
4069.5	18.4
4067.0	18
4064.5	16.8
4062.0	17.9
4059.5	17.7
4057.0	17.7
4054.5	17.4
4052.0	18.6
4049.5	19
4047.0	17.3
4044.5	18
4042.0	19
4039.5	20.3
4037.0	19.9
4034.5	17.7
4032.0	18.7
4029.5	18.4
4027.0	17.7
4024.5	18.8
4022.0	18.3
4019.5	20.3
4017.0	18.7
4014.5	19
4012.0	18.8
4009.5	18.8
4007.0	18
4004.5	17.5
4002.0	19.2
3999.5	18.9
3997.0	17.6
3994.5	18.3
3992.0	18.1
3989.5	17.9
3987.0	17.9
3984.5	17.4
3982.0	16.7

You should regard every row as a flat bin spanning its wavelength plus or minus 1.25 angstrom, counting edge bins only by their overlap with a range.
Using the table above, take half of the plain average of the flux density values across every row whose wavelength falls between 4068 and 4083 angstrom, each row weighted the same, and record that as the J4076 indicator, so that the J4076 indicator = 8.89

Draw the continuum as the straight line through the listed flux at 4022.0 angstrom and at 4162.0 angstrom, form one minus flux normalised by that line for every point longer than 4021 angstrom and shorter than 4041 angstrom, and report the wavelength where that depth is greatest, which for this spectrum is 4027.0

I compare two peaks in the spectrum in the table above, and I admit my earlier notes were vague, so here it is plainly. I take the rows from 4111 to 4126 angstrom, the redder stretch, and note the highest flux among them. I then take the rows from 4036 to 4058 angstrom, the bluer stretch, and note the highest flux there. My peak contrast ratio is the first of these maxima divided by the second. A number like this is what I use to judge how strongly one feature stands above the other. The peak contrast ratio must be 0.877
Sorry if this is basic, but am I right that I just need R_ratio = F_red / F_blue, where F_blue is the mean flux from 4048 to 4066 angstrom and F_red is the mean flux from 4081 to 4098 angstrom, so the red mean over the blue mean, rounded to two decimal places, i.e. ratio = 0.95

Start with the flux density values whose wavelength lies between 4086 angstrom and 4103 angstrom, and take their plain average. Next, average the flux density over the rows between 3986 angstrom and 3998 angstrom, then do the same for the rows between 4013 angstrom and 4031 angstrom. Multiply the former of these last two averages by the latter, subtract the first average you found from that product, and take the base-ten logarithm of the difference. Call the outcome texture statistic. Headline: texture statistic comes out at 2.504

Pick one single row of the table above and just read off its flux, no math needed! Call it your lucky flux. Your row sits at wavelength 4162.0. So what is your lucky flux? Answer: 17.8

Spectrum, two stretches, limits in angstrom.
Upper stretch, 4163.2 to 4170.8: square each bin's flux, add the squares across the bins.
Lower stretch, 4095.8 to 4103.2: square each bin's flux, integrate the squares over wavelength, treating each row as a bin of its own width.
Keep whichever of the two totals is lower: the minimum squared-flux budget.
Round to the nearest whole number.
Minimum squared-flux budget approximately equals 927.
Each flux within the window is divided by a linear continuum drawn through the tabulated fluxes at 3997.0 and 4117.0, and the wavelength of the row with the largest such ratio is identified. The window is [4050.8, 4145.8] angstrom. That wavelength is 4102.0 angstrom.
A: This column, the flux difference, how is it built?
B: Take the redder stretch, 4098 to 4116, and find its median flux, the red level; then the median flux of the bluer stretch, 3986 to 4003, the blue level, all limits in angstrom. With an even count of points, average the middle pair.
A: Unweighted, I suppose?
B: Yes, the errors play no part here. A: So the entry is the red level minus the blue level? -1.3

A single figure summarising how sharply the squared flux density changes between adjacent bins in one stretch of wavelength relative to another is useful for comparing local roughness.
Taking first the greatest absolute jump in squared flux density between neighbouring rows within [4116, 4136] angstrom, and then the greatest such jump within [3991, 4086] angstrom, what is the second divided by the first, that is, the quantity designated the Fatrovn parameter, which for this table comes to 2.97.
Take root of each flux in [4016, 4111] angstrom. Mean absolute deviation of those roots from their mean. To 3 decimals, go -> 0.115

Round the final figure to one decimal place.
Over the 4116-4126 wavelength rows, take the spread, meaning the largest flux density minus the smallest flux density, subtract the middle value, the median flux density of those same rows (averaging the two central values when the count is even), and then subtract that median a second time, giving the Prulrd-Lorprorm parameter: -33.4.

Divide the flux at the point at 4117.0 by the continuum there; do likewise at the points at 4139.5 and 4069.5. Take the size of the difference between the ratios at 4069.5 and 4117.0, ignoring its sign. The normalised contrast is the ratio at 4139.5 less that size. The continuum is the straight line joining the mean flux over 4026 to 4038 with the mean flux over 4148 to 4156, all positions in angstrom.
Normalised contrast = 1.04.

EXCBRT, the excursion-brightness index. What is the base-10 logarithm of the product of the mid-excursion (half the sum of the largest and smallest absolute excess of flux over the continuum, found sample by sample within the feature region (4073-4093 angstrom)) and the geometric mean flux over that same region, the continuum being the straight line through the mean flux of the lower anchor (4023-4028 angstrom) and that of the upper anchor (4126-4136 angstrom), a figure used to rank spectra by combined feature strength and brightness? 0.98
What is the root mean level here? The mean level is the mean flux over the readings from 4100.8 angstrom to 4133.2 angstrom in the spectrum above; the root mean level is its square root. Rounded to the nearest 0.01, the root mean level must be 4.16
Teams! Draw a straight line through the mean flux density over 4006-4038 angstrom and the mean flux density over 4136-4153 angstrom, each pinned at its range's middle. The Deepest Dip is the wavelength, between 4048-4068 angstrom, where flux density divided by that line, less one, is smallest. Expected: 4064.5 angstrom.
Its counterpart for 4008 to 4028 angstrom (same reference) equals 4027.0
